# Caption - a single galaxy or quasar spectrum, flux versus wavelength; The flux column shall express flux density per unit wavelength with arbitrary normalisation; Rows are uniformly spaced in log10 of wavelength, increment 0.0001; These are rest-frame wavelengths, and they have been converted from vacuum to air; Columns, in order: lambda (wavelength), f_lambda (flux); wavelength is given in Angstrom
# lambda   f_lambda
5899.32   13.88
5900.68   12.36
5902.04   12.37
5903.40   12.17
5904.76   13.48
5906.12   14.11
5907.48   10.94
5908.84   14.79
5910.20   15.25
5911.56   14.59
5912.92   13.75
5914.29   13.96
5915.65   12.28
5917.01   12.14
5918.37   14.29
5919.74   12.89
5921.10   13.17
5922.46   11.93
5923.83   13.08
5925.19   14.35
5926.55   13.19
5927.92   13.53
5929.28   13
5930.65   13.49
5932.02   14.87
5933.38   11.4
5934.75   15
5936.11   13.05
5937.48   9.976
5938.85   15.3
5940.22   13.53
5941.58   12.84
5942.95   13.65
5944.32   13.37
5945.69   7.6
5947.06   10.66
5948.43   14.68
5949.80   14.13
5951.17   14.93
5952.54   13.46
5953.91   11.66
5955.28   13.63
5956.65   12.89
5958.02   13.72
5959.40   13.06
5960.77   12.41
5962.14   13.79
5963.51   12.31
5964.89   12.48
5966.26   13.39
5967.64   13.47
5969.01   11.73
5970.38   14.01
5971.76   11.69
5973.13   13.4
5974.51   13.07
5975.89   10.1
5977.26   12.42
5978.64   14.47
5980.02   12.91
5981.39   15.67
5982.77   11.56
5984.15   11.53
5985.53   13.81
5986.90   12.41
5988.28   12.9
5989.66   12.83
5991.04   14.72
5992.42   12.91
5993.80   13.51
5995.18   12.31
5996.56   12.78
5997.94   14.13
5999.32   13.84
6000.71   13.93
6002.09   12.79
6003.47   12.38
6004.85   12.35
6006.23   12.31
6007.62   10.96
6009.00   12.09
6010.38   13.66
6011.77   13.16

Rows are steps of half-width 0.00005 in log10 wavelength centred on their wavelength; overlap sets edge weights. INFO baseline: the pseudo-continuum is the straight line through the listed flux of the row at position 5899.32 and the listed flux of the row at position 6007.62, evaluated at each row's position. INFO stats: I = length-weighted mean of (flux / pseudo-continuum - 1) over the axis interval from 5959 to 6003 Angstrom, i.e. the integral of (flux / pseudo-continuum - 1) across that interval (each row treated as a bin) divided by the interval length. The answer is 0.12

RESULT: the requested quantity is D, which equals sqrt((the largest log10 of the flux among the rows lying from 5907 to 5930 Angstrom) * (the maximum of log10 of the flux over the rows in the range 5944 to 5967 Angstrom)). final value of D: 1.18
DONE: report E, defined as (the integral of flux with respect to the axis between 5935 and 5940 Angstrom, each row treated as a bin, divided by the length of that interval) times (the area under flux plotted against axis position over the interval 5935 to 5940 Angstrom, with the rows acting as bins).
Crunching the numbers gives 850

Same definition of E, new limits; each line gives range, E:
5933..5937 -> 689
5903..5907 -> 698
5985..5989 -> 679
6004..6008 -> 572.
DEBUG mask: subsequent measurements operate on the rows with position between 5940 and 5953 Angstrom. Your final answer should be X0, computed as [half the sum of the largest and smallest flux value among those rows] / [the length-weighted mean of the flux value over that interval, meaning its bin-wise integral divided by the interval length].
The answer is 0.88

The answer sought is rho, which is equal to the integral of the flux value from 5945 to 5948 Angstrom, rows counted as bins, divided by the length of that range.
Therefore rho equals 9.6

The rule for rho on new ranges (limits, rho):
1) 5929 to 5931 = 13.2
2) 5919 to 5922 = 13.0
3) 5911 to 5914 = 14.1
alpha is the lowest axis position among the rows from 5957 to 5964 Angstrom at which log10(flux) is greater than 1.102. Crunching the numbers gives 5958.02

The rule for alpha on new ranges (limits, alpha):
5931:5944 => 5932.02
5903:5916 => 5904.76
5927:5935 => 5927.92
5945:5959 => 5948.43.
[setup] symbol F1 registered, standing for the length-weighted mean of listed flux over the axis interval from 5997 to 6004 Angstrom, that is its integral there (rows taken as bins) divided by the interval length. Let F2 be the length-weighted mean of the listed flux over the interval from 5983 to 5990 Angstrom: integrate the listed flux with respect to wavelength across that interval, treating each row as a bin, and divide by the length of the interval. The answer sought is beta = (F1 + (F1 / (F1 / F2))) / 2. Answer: 13.0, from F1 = 13.4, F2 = 12.6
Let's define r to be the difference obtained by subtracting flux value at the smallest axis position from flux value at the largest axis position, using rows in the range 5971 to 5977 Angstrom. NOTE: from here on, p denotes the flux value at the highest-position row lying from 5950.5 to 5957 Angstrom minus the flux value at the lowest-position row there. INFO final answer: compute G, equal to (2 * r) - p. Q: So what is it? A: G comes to -1.1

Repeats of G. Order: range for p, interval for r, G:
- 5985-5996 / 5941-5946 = -9.0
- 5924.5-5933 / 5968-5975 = 2.2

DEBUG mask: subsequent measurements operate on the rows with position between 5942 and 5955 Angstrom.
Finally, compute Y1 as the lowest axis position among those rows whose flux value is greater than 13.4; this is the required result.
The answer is 5942.95 Angstrom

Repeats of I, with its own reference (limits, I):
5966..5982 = 0.10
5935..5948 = -0.03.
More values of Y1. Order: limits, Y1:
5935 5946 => 5938.85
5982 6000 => 5985.53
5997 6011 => 5997.94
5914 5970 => 5914.29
